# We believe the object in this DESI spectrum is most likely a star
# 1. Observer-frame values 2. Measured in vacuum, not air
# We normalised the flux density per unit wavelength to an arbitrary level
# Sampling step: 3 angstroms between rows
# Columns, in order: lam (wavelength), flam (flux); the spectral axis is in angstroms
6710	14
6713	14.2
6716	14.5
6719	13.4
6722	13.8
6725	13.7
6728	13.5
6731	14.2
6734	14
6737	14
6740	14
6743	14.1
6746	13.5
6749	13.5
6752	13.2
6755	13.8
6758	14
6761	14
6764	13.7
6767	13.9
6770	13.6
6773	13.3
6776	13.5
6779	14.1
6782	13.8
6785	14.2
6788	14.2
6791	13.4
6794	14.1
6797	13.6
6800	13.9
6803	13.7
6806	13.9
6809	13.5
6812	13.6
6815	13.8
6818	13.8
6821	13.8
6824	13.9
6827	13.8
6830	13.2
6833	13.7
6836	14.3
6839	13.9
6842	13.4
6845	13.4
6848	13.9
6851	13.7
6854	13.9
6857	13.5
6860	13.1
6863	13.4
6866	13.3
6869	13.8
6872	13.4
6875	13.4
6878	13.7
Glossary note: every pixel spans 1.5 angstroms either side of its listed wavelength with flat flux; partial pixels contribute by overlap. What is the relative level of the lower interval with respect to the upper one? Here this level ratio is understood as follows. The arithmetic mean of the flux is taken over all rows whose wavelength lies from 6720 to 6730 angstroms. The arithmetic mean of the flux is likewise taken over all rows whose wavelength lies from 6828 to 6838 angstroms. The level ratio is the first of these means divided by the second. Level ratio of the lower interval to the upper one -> 0.995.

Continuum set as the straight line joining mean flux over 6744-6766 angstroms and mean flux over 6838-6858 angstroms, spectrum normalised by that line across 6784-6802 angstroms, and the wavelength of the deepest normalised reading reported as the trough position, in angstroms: 6791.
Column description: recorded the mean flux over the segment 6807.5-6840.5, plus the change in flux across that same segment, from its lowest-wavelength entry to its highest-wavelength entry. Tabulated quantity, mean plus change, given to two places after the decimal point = 14.15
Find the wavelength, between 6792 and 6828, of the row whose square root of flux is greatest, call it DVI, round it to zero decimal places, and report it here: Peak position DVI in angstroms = 6794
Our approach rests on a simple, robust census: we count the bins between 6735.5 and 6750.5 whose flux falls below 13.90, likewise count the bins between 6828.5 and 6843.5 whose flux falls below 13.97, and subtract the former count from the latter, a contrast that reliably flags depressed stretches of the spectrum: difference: 2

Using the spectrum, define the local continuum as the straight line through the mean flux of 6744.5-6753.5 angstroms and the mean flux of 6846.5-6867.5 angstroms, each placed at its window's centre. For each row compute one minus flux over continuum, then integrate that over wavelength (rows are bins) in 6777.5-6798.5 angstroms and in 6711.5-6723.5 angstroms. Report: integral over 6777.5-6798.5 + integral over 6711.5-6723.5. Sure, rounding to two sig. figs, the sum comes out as -1.3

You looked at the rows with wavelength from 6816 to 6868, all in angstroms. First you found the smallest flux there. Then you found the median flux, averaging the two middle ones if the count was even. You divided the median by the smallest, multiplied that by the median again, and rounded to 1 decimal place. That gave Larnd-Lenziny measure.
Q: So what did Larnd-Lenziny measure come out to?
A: 14.3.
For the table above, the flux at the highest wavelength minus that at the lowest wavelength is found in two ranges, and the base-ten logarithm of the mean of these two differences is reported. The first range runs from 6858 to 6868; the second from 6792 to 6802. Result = -15.1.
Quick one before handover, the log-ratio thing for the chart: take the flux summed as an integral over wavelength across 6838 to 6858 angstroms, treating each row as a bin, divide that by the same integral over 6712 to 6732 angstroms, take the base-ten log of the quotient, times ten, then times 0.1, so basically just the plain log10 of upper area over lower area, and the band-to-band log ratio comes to -0.007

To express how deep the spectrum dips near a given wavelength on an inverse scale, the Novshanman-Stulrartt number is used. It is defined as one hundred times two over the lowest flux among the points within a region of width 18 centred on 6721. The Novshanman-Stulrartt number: 14.9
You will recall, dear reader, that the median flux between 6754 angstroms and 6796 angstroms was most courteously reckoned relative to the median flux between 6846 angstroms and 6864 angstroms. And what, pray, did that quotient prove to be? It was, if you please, 1.02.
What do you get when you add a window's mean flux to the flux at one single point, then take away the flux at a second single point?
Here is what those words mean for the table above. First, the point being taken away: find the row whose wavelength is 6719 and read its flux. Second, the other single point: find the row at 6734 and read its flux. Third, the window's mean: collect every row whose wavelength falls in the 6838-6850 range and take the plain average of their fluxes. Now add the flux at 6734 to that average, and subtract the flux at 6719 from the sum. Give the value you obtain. 14.2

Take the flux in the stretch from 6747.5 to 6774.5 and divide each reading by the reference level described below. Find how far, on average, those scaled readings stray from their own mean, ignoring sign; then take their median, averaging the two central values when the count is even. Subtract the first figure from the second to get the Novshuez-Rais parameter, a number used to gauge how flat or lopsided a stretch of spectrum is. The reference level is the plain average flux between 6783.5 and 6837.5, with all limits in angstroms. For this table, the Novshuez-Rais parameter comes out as 0.976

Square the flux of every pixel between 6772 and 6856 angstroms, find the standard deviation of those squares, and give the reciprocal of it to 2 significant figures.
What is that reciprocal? 0.13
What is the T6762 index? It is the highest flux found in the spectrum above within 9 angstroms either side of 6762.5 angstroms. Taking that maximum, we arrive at 14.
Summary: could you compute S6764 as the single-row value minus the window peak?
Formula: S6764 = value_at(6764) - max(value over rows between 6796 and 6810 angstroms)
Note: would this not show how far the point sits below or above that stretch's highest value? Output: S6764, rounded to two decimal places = -0.20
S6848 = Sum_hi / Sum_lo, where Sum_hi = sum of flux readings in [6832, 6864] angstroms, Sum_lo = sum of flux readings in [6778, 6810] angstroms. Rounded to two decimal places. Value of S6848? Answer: 0.99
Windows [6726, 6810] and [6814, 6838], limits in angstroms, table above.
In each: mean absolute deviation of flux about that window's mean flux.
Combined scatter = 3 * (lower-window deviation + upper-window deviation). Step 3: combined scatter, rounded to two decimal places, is 1.26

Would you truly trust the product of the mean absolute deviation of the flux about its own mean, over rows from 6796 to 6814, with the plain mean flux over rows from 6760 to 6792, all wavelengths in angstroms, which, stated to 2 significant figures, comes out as 1.8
